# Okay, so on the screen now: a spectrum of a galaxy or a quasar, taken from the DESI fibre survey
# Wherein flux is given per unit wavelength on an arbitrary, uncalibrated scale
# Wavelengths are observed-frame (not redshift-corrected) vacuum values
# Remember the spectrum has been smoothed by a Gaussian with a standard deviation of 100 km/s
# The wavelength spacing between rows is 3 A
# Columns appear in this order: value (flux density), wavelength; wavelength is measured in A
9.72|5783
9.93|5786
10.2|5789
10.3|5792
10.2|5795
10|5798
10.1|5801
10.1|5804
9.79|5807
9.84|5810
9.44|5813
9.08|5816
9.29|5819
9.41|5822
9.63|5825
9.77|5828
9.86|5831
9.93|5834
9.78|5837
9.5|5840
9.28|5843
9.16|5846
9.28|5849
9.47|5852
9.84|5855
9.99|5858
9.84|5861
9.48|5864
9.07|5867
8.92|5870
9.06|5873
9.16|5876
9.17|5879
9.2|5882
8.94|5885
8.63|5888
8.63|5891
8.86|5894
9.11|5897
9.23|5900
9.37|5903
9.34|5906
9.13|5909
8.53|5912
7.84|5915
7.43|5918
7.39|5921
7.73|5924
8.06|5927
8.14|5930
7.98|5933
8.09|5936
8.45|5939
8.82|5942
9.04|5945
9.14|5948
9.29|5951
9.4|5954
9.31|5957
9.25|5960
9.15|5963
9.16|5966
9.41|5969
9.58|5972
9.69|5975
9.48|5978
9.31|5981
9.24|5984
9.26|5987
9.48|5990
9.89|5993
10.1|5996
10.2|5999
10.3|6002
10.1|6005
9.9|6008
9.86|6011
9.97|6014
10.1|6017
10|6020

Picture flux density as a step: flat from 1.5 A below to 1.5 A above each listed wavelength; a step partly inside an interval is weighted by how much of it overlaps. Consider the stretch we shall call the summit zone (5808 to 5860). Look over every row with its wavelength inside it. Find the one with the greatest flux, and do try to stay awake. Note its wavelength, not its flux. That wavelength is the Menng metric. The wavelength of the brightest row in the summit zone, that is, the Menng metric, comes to 5858 A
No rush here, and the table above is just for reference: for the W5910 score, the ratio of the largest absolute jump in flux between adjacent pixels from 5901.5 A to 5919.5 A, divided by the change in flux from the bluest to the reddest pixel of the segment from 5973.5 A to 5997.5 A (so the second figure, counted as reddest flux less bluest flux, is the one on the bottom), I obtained 1.7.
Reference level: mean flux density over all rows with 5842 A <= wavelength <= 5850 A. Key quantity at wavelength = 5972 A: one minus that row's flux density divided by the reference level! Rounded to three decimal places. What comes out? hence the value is -0.037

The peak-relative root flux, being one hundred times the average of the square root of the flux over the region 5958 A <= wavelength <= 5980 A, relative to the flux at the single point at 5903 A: 32.7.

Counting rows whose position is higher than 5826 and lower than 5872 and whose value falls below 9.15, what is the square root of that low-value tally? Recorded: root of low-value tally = 1.4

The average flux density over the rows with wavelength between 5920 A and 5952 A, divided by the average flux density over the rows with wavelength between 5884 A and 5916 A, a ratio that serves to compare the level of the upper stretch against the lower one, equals 0.94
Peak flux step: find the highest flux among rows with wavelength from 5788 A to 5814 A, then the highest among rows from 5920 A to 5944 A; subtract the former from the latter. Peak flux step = -1.5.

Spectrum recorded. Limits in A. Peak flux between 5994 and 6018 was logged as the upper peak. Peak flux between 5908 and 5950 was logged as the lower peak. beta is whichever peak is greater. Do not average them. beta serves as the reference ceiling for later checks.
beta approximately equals 10.3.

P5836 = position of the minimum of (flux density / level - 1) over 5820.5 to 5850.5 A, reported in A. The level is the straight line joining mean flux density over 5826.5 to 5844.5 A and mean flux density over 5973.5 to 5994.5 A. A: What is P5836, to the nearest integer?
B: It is 5846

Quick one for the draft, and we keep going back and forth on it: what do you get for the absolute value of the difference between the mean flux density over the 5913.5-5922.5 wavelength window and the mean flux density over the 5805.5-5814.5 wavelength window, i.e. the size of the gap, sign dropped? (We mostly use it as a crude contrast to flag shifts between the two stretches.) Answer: 2.1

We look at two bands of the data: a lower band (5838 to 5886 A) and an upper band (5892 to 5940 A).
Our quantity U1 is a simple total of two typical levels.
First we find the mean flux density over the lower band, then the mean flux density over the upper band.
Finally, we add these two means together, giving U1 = 17.8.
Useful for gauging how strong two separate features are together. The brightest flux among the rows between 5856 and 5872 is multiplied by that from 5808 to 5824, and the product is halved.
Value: 49.2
